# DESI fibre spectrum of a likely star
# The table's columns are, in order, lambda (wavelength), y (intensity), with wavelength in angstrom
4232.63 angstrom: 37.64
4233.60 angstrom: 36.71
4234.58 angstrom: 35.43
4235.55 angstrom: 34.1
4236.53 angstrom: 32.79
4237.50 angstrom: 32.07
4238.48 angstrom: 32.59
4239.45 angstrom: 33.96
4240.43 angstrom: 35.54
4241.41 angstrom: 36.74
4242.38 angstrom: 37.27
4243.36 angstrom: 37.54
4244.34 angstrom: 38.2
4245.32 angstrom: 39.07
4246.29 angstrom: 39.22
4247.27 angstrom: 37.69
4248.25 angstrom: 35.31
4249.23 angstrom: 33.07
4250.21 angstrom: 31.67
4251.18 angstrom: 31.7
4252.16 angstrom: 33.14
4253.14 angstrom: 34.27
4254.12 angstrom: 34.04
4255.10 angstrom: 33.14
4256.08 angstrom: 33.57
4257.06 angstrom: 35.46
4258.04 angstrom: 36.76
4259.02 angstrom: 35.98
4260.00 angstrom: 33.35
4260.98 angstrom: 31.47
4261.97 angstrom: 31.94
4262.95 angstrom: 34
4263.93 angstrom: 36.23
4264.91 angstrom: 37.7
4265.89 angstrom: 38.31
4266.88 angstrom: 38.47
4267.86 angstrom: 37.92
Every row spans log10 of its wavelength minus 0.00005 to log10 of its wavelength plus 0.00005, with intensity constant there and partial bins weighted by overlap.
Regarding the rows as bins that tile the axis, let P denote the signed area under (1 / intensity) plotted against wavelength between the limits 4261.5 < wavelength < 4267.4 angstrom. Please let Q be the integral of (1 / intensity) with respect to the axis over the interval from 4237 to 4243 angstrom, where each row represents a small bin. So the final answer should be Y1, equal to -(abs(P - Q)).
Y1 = -0.01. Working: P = 0.16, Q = 0.17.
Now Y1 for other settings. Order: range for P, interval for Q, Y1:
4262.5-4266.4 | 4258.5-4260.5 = -0.05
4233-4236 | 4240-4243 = 0.00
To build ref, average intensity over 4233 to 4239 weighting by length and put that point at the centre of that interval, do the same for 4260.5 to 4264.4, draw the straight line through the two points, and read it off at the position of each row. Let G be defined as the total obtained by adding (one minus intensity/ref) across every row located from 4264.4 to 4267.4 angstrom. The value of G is -0.44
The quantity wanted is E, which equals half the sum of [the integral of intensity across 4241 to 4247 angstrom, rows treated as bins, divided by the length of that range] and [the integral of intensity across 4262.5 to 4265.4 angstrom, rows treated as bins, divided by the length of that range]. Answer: 37.0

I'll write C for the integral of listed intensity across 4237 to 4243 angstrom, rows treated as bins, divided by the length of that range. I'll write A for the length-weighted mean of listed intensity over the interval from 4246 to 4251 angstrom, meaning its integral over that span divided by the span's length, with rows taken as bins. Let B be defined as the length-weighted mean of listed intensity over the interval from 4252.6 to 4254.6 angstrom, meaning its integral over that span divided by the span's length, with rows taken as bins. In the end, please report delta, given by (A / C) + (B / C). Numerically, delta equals 1.99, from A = 35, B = 34.1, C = 34.8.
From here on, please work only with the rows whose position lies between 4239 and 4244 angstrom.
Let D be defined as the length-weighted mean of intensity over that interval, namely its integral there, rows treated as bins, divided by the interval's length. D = 36.2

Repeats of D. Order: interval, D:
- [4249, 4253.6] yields 32.8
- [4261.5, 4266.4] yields 35.7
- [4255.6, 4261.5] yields 34.4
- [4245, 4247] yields 39.1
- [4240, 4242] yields 36.3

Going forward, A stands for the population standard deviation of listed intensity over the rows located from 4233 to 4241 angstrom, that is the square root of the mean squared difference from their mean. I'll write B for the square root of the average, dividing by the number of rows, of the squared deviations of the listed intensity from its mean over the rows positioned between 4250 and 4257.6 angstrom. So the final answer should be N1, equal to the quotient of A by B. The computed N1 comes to 1.3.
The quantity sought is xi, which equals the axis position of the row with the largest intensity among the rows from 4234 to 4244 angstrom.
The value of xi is 4243.36 angstrom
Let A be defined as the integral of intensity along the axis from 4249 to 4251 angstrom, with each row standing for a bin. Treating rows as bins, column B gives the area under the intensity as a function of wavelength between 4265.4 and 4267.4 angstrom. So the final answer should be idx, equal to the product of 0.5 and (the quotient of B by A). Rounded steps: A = 64.6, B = 76.6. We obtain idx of 0.59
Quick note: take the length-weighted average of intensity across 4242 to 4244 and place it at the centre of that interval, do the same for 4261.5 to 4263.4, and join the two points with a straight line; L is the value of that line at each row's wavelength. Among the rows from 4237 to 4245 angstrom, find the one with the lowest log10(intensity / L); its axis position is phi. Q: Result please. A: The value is 4237.50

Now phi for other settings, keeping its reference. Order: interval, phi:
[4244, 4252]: 4250.21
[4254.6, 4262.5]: 4260.98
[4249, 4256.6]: 4250.21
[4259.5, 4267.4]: 4260.98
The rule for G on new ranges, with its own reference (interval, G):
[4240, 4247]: -0.78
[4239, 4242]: -0.13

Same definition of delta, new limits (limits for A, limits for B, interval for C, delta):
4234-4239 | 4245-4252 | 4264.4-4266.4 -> 1.81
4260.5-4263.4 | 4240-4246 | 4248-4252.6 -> 2.12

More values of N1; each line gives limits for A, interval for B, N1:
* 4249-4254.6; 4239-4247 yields 0.6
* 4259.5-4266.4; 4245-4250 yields 1.1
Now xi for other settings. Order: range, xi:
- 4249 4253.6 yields 4253.14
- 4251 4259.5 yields 4258.04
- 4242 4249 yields 4246.29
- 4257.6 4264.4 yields 4258.04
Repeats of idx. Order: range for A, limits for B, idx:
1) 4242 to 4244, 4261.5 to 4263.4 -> 0.42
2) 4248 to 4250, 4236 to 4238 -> 0.48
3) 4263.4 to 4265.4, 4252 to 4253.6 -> 0.37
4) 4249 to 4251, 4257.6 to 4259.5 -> 0.53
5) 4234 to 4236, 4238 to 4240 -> 0.48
